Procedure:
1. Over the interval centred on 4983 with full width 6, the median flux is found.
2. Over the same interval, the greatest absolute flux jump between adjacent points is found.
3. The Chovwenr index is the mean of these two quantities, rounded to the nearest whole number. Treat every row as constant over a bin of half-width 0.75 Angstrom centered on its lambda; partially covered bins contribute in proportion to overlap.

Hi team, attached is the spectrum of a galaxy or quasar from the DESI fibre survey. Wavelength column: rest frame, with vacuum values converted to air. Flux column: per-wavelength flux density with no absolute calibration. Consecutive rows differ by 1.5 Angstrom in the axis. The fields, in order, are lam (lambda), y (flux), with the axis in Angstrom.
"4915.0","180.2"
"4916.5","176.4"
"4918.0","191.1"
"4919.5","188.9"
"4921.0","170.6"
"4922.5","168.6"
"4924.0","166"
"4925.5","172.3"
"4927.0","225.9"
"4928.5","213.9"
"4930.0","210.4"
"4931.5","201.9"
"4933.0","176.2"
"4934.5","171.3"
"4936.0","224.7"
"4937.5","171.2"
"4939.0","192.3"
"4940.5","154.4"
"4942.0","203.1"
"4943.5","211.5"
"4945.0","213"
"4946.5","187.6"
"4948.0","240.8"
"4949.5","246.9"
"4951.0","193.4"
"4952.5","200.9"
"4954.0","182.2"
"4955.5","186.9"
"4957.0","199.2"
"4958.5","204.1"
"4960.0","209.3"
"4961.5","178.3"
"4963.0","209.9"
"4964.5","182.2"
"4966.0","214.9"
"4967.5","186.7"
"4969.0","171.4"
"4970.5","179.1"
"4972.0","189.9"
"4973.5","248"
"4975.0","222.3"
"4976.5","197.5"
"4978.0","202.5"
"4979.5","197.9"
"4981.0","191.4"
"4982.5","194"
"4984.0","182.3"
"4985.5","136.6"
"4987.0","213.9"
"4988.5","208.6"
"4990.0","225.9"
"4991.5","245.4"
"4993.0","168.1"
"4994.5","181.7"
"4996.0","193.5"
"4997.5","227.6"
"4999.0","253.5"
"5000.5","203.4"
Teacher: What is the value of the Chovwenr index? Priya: 116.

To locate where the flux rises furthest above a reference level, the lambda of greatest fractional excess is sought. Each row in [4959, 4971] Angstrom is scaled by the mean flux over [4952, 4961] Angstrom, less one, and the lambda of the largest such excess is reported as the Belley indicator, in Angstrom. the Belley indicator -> 4966.0 Angstrom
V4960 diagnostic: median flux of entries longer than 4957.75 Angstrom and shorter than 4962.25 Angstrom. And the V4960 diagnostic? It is 204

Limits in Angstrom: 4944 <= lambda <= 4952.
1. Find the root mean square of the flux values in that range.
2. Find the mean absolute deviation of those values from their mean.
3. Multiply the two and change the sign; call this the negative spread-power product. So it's -4791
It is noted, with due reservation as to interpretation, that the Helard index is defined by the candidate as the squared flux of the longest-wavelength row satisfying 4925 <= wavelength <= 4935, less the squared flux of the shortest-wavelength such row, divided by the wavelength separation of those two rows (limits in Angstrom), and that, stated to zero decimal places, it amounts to -38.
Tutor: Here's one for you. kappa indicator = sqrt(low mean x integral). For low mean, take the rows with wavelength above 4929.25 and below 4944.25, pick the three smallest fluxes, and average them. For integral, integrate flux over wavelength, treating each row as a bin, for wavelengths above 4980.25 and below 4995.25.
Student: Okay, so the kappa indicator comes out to 696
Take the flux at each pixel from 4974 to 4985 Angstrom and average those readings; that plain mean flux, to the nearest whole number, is 198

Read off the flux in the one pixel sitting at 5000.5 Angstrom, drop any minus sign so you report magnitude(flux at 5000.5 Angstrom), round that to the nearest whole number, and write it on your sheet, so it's 203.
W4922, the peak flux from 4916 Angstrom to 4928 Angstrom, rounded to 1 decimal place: 225.9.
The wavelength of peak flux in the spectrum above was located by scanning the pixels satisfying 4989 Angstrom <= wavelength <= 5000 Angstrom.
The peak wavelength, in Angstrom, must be 4999.0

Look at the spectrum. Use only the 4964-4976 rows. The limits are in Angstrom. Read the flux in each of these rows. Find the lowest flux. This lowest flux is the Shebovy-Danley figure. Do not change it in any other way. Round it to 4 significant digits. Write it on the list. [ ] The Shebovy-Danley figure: 171.4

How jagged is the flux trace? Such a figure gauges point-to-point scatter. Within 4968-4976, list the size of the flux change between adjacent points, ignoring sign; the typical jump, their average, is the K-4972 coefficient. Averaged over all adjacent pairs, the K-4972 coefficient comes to 26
